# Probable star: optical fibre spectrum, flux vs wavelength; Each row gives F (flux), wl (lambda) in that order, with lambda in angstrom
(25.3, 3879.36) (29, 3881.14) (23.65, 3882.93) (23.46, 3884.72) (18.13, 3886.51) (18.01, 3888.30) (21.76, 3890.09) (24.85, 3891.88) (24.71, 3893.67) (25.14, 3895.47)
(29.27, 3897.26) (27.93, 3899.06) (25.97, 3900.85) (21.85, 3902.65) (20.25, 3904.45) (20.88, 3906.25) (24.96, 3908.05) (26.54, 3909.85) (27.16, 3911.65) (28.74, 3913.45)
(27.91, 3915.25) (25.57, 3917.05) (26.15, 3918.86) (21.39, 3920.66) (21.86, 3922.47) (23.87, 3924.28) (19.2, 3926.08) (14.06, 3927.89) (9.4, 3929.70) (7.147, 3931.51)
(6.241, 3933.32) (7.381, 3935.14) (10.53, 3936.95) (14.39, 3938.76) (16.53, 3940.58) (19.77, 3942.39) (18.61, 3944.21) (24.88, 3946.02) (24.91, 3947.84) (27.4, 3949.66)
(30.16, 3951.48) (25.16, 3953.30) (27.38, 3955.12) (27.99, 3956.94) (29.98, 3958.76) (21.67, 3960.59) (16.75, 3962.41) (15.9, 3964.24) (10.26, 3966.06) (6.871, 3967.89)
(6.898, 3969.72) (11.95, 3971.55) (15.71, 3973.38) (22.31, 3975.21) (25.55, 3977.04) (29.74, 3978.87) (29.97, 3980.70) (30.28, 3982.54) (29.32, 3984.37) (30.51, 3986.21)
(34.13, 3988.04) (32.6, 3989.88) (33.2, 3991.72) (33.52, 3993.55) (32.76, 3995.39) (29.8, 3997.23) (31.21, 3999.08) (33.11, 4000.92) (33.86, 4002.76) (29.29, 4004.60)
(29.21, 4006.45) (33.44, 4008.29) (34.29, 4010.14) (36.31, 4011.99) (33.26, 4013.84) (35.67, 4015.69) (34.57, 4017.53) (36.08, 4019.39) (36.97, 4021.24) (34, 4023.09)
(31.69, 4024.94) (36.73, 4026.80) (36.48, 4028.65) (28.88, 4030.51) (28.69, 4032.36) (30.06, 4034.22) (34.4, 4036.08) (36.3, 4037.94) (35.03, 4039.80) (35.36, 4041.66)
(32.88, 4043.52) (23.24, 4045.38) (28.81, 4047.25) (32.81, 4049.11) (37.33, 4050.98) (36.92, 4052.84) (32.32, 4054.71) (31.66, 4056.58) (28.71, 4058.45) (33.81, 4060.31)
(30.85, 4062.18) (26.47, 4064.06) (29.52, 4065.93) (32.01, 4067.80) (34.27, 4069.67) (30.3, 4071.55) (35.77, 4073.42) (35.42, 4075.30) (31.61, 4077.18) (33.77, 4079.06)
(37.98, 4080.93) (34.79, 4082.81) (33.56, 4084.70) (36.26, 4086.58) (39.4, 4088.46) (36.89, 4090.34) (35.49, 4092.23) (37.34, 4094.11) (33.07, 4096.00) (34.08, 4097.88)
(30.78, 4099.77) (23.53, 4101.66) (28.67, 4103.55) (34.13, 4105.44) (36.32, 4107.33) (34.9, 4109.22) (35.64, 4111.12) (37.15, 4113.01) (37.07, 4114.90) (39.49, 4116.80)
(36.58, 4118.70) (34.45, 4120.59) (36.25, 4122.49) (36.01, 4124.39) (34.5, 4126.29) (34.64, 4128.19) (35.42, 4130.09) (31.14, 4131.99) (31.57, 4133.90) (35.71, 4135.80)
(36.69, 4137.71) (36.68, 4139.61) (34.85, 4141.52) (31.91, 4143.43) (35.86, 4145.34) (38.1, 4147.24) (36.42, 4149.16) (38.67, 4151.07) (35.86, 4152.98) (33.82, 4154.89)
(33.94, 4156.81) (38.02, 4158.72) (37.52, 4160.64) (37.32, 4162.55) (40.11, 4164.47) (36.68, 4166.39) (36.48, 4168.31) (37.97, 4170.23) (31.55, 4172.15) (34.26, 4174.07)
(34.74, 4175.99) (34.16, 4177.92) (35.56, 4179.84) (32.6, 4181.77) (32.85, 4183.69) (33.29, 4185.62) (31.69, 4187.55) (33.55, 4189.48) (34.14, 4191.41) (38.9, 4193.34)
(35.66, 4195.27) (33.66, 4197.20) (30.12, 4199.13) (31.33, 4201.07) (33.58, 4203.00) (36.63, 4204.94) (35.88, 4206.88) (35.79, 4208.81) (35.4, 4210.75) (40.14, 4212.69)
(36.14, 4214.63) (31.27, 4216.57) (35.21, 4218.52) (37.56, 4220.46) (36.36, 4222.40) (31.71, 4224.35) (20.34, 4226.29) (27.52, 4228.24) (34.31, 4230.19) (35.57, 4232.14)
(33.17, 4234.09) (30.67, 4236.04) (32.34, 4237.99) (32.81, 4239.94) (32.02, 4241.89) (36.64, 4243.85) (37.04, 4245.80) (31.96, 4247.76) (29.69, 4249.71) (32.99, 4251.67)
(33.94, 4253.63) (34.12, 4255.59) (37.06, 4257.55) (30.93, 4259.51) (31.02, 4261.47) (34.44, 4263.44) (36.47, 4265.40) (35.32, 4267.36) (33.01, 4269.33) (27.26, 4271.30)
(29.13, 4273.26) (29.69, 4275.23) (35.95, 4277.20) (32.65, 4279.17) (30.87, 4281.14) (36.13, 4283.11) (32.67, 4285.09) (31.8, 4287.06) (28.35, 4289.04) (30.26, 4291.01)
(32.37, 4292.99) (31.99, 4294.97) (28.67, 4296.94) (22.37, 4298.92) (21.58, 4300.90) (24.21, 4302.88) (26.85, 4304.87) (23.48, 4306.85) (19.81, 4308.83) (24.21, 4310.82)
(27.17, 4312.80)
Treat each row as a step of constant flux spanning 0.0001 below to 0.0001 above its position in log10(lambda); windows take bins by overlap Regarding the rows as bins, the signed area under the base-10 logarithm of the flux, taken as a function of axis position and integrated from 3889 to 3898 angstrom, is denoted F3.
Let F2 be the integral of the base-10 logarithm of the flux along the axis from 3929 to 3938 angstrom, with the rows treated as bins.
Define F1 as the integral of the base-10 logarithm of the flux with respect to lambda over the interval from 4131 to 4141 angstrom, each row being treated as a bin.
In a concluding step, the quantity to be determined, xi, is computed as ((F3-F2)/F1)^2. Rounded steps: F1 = 15.3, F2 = 8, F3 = 12.6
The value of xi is 0.082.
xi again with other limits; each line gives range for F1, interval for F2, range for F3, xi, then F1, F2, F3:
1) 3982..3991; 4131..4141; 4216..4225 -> 0.013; 13.5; 15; 13.8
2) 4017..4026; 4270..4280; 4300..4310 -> 0.008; 13.8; 15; 13.6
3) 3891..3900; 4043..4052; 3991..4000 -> 0.000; 12.8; 13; 13.6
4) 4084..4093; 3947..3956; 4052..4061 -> 0.003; 14.0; 13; 13.6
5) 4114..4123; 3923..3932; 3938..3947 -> 0.006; 14.1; 10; 11.4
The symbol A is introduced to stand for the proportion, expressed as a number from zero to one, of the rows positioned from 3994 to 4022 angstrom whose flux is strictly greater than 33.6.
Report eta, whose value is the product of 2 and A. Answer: 0.9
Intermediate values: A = 0.5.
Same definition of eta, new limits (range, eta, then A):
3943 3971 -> 0.0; 0.0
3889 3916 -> 0.0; 0.0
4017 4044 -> 1.3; 0.7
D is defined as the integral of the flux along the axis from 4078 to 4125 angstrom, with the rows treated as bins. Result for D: 1642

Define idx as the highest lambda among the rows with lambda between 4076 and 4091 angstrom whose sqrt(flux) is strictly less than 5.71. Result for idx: 4077.18 angstrom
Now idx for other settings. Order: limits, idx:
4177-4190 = 4187.55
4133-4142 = 4133.90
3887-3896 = 3895.47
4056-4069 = 4067.80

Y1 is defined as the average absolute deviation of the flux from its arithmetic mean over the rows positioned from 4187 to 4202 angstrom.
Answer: 1.96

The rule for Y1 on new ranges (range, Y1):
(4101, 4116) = 3.66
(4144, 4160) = 1.47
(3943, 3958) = 2.42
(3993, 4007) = 1.72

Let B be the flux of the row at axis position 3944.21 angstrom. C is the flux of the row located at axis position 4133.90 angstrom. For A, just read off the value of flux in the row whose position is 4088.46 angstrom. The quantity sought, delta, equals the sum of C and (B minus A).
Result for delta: 11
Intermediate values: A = 39.4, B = 18.61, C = 31.57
